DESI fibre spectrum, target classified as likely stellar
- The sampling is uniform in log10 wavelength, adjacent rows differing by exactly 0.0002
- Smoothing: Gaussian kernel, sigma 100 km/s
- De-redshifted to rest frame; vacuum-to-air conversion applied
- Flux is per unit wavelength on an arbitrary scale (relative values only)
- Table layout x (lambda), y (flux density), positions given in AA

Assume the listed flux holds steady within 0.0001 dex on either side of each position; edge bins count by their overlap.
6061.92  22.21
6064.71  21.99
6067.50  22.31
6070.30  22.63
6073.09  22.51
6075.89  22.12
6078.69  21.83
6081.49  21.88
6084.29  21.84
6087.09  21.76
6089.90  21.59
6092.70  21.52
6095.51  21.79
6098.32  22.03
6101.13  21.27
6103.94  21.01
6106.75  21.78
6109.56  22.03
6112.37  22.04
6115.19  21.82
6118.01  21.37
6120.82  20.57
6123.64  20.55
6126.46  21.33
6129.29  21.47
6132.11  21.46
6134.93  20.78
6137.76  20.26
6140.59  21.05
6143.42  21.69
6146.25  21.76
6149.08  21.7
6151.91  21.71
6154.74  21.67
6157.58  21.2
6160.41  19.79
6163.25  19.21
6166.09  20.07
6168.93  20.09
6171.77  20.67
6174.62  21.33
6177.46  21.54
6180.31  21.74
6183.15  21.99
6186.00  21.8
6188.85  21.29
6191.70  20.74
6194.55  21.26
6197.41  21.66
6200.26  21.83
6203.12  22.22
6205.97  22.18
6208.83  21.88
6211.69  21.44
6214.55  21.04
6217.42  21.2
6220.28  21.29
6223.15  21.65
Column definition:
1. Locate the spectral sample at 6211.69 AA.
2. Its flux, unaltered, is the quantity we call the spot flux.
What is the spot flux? 21.44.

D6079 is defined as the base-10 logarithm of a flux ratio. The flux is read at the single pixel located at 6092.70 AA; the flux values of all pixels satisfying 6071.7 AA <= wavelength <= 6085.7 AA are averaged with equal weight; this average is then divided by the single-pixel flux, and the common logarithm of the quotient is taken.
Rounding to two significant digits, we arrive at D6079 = 0.010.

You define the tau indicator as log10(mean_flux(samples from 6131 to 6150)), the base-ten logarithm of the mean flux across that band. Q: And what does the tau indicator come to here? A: 1.33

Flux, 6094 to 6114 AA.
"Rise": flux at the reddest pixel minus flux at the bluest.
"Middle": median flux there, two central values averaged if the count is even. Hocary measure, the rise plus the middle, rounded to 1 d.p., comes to 22.0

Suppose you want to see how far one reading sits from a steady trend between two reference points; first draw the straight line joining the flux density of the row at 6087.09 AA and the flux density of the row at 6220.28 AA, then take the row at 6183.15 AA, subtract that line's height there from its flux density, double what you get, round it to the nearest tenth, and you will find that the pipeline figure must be 1.1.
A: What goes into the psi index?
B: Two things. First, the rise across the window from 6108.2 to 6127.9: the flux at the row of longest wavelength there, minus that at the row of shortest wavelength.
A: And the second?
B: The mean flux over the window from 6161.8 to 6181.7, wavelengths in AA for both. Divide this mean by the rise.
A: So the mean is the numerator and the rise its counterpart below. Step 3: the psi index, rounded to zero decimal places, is -30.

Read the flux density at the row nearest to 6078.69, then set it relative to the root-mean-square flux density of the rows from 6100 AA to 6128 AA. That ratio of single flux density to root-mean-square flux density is 1.02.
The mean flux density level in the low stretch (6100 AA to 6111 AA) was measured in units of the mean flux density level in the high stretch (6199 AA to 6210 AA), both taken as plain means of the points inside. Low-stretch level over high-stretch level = 0.98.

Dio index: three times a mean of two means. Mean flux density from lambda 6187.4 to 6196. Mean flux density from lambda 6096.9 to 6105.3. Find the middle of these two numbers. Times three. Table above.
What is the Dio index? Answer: 63.8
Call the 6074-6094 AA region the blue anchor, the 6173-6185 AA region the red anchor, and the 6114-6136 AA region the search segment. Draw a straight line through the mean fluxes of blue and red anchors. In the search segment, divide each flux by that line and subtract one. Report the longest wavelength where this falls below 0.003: 6134.93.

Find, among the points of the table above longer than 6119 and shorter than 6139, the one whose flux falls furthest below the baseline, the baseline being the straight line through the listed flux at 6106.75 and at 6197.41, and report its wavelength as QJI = 6137.76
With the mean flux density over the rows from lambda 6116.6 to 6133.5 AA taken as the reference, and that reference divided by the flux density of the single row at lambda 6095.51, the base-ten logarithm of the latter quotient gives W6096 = -0.013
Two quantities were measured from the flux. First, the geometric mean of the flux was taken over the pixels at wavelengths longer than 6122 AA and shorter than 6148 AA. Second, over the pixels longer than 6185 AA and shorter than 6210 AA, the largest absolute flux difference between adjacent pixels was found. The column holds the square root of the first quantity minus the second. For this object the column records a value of 4.05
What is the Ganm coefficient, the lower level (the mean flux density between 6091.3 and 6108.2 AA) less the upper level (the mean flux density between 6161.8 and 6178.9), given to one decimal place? 1.1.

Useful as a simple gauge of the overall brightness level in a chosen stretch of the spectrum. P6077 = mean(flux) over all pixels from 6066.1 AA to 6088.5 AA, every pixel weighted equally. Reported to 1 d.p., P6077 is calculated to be 22.1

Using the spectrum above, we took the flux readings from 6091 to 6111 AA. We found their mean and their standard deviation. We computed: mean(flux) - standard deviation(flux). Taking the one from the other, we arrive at 21.3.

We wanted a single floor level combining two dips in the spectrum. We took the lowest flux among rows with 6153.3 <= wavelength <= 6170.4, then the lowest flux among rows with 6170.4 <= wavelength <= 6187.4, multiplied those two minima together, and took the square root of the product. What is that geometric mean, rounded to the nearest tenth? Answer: 19.9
